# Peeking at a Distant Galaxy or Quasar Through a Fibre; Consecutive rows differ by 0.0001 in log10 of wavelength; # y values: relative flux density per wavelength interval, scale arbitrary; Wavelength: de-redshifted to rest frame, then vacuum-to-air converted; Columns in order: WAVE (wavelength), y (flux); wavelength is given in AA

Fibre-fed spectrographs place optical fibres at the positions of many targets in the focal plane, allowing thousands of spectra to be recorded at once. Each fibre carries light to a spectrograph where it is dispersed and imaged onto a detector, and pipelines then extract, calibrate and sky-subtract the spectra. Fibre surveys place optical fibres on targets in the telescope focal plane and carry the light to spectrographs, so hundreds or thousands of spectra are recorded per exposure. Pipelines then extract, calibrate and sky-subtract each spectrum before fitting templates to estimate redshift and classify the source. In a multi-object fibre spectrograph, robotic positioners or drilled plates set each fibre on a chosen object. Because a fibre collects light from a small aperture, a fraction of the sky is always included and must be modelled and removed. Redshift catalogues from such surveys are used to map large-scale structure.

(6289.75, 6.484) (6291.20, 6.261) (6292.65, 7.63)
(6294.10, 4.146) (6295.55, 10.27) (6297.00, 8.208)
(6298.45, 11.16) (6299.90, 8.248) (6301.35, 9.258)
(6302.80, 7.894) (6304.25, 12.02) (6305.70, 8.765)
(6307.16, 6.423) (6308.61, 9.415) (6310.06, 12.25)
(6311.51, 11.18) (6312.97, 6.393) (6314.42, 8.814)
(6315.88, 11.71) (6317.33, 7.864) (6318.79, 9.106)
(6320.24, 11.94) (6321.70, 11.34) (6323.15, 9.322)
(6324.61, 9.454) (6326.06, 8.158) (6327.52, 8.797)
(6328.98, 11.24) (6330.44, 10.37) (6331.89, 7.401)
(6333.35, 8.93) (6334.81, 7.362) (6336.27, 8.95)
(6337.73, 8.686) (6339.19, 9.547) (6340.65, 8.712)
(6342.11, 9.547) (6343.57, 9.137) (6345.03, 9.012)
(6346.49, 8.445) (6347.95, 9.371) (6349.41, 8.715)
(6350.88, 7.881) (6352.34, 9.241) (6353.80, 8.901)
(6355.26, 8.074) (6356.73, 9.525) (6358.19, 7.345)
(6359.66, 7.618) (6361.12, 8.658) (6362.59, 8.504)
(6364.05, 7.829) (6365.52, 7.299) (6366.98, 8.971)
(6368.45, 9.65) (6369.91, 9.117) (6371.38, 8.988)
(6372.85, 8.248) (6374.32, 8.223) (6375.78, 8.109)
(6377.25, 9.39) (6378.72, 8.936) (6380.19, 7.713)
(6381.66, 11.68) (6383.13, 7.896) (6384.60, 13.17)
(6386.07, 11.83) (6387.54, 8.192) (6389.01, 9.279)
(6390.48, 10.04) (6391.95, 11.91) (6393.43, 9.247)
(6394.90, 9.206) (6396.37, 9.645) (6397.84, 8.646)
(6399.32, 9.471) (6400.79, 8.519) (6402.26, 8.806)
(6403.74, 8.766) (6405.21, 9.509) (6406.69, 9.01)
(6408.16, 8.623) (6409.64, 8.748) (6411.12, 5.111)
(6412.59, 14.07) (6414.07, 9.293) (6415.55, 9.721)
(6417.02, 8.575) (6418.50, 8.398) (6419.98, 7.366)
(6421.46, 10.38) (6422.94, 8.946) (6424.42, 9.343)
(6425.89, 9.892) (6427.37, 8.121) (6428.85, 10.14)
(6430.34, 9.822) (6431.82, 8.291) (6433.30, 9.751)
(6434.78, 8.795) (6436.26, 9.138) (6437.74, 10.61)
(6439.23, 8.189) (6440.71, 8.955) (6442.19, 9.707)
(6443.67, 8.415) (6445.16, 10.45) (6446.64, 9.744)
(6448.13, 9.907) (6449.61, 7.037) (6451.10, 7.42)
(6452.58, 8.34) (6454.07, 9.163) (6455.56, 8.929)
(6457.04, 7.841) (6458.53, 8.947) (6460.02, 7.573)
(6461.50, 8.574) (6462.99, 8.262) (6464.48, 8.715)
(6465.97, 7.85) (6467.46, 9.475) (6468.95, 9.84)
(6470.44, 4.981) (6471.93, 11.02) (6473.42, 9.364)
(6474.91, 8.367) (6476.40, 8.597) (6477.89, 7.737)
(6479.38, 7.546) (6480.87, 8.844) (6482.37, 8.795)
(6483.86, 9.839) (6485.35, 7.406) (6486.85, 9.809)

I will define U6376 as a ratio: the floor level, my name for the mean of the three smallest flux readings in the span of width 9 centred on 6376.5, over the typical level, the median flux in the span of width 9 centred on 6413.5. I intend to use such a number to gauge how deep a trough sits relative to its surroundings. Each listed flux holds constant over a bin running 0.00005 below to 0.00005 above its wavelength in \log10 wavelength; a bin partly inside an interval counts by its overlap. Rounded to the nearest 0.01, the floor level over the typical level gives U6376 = 0.89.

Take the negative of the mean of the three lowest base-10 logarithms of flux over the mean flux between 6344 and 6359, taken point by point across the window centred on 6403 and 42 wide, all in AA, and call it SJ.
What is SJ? 0.11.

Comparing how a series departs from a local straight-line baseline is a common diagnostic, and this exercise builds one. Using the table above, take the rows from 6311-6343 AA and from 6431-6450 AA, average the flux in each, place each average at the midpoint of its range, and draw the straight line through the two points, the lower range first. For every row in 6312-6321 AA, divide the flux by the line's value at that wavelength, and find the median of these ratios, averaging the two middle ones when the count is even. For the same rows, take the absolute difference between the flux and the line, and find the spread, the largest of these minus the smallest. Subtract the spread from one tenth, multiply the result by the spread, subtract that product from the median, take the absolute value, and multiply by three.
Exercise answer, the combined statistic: 24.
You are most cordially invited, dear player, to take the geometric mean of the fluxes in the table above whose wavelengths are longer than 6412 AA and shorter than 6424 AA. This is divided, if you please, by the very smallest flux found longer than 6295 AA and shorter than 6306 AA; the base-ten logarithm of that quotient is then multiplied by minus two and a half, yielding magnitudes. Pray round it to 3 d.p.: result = -0.193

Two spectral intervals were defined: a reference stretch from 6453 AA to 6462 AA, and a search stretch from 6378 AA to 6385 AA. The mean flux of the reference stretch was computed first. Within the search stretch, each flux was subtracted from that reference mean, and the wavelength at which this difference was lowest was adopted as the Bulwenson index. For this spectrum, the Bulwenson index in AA 6384.60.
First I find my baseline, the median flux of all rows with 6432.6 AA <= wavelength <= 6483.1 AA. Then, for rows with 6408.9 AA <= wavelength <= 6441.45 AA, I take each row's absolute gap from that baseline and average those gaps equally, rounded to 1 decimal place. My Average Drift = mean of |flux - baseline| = 1.1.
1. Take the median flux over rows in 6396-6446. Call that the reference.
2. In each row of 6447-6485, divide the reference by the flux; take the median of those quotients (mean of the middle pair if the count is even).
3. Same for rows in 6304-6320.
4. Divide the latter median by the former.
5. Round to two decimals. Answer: 0.94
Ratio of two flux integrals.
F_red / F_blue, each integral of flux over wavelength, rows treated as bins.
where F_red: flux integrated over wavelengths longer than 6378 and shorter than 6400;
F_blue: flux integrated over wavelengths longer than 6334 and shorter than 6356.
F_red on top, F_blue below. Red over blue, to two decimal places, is 1.12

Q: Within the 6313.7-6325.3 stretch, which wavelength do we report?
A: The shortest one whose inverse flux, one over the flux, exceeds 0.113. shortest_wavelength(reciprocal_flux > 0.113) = 6314.42 AA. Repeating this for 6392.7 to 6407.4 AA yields 6397.84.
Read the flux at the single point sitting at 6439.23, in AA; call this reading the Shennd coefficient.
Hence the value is 8.189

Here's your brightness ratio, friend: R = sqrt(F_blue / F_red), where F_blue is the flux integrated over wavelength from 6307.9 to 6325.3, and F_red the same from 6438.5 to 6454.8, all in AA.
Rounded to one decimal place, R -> 1.1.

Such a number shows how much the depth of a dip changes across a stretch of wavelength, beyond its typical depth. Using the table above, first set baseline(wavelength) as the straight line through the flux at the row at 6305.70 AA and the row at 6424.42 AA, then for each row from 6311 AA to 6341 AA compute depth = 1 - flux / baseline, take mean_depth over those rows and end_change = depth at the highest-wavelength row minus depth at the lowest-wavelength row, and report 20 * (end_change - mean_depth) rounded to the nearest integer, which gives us 7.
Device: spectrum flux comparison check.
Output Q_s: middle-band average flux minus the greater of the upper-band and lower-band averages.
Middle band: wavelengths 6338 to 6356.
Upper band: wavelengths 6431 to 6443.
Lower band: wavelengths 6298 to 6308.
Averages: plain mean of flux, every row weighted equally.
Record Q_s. -0.3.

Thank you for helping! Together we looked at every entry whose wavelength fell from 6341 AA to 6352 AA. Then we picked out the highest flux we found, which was 9.547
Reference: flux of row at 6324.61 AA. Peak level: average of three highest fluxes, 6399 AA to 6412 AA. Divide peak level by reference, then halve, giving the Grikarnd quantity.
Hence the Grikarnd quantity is 0.49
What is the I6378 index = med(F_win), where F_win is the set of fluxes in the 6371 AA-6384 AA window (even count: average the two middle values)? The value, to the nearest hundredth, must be 8.25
